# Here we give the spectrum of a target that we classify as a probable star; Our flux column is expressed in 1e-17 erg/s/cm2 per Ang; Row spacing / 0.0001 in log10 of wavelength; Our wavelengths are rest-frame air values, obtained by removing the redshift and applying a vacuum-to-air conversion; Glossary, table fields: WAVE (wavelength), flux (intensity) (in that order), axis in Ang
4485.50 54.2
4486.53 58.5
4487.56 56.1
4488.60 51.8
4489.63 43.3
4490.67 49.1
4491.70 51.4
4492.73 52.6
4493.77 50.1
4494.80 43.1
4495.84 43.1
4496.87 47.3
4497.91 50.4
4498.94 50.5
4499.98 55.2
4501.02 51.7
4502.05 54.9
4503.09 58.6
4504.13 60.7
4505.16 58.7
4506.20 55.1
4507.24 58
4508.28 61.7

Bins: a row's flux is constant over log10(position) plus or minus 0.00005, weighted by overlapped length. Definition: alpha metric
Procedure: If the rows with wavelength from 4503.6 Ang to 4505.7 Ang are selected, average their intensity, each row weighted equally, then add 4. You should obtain 63.7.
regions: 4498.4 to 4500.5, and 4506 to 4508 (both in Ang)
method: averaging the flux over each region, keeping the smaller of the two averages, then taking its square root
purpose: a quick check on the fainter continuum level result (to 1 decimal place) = 7.3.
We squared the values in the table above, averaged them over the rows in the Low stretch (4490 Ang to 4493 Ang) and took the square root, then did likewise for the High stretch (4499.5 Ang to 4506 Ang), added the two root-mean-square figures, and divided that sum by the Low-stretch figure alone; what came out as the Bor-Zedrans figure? 2.11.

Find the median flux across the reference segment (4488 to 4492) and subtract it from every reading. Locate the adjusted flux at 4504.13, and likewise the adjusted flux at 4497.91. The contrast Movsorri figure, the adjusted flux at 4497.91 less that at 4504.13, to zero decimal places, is -10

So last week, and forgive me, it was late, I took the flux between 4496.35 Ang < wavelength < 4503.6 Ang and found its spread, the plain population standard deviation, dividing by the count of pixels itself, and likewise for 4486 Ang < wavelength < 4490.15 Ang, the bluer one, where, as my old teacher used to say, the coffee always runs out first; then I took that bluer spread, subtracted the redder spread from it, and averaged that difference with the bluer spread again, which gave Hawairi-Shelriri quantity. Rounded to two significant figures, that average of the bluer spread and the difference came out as 4.0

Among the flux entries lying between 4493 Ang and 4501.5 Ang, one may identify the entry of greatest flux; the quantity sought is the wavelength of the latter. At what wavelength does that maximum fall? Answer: 4499.98 Ang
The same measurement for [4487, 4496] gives 4487.56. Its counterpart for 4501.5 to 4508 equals 4504.13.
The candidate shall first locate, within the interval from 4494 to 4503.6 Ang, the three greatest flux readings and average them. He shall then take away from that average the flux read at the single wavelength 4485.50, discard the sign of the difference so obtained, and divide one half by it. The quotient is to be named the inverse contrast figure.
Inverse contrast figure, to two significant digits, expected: 0.25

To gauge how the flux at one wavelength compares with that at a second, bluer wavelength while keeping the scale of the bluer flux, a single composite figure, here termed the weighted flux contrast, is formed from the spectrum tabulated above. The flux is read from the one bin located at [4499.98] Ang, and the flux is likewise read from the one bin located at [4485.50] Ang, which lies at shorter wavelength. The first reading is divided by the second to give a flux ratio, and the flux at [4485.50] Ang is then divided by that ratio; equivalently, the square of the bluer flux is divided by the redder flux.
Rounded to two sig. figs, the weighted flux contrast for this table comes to 53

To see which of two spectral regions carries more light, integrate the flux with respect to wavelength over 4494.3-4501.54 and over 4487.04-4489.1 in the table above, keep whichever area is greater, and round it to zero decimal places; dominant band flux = 353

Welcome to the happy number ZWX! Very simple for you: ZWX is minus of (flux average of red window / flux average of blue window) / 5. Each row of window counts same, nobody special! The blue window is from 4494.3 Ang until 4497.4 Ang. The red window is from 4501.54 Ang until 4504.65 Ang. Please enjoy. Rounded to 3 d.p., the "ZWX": -0.261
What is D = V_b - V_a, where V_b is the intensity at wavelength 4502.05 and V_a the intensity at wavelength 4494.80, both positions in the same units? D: 12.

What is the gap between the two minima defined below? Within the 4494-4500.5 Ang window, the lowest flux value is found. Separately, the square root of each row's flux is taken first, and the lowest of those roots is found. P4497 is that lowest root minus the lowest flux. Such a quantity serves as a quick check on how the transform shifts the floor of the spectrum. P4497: -36.5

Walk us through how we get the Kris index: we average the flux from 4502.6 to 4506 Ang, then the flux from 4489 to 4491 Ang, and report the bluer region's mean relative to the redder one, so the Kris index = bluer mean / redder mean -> 0.78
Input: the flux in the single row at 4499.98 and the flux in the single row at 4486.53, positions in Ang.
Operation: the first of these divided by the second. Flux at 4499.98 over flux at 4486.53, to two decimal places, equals 0.94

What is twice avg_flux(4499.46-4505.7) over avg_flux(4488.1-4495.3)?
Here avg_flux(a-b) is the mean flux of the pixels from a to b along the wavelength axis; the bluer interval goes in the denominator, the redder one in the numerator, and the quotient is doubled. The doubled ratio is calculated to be 2.32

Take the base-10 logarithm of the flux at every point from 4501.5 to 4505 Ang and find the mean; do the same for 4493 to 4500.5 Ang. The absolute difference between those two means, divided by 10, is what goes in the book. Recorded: 0.008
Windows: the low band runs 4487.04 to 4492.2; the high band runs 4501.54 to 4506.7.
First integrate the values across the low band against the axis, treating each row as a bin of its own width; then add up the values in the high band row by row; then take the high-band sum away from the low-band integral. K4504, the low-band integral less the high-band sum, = -28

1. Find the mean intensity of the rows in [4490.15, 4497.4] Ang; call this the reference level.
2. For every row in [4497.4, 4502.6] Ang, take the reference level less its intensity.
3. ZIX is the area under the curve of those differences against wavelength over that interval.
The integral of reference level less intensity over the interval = -23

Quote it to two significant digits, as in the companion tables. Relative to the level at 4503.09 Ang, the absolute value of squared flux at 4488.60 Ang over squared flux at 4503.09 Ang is 0.78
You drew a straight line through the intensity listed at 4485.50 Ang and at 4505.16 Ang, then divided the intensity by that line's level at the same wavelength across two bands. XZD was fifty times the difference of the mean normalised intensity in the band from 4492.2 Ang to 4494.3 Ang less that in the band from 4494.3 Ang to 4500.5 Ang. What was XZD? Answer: 3.5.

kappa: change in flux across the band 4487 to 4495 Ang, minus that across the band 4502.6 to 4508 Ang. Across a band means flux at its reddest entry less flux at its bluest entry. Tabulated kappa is -12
